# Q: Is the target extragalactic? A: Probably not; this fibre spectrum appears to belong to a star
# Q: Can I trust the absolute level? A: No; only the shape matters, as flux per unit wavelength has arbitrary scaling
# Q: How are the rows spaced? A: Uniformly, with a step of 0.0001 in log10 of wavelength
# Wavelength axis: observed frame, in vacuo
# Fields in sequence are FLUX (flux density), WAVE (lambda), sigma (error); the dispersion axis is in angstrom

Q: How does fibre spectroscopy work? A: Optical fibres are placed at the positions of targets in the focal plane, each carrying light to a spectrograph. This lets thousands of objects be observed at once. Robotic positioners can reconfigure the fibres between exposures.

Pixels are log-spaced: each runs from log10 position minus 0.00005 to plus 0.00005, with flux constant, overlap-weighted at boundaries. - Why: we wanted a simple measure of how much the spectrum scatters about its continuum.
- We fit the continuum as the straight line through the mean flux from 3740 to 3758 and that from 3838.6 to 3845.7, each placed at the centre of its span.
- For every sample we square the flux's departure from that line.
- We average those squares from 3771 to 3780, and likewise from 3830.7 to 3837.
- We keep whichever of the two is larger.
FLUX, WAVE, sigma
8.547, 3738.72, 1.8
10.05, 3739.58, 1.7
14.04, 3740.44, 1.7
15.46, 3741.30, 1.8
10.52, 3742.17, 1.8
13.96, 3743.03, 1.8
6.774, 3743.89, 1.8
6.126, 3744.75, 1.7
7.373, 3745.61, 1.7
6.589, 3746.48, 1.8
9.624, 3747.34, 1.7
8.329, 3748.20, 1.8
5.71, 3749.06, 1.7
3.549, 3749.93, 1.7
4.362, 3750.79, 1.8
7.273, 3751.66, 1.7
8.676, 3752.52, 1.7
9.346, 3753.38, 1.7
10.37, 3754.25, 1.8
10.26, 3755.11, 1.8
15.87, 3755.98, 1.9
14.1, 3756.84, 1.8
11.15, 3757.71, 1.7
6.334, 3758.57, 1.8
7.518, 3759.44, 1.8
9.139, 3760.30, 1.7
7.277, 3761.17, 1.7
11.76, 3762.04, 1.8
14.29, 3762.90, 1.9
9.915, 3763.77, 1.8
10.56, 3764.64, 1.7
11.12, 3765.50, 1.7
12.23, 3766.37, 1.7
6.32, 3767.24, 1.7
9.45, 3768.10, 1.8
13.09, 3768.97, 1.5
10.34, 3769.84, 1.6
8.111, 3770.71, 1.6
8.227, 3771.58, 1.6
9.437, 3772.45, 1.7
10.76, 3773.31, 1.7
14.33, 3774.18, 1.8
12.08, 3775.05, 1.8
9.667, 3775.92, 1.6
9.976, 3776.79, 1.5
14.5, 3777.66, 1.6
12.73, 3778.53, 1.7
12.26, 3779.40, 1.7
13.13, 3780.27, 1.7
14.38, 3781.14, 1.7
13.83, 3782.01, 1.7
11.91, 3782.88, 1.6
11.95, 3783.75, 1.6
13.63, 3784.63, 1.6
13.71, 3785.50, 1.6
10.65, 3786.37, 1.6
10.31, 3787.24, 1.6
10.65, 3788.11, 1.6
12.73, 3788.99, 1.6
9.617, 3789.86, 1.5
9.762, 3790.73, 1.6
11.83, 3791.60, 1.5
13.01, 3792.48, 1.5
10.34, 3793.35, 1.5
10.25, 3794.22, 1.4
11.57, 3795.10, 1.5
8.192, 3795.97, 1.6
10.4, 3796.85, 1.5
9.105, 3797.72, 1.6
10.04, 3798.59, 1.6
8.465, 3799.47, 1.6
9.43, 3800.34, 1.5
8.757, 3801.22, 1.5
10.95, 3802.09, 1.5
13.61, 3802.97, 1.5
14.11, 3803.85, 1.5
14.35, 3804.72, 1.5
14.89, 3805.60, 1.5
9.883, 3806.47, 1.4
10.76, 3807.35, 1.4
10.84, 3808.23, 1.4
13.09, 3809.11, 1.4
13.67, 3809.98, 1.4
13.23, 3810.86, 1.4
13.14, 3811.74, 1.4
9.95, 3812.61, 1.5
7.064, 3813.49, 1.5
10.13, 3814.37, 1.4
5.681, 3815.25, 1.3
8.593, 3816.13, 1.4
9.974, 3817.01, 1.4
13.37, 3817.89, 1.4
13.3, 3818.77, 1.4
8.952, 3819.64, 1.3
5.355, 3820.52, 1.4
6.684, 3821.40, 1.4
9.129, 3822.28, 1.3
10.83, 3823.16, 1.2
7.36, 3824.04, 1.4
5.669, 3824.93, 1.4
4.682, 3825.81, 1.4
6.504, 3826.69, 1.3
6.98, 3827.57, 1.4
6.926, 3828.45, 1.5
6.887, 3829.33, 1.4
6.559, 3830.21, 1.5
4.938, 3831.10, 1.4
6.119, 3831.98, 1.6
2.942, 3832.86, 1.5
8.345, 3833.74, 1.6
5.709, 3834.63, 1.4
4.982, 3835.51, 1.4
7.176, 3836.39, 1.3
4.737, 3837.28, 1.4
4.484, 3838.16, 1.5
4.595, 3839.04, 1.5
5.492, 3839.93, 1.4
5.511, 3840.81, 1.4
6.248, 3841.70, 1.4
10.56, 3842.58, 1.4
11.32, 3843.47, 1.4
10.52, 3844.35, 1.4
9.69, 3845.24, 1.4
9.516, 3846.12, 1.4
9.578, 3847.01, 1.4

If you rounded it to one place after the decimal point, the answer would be 9.6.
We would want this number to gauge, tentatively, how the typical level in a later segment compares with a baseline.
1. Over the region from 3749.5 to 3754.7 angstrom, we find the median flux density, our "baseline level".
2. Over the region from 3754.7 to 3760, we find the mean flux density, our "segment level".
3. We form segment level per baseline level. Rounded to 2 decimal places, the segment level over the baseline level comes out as 1.36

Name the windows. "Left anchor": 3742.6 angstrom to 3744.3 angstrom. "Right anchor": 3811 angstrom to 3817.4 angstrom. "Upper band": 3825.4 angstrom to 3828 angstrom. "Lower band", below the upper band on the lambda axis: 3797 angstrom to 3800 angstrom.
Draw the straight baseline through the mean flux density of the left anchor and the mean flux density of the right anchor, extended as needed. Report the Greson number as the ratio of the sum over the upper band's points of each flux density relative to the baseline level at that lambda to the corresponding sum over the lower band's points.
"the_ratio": 0.69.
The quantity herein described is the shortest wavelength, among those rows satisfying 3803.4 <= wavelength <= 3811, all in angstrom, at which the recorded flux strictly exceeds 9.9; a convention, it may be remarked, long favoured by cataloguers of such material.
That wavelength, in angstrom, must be 3803.85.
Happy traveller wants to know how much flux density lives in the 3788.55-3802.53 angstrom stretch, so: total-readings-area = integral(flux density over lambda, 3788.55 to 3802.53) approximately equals 144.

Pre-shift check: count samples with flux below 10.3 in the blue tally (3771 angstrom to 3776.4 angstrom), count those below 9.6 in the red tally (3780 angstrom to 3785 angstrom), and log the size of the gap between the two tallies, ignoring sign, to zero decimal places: 3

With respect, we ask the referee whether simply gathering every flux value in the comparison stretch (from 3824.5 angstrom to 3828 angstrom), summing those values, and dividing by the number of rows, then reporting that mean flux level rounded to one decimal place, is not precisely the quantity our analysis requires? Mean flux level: 6.0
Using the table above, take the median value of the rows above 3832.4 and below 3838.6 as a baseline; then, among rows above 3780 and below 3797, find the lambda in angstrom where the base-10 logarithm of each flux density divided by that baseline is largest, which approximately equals 3781.14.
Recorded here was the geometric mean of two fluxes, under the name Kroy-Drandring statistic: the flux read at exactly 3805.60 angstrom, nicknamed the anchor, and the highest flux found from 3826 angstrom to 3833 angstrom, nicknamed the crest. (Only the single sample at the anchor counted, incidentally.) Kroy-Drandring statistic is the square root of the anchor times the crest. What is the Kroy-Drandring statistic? 10.2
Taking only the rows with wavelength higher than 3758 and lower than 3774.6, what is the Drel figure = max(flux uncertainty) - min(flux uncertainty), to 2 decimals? 0.40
